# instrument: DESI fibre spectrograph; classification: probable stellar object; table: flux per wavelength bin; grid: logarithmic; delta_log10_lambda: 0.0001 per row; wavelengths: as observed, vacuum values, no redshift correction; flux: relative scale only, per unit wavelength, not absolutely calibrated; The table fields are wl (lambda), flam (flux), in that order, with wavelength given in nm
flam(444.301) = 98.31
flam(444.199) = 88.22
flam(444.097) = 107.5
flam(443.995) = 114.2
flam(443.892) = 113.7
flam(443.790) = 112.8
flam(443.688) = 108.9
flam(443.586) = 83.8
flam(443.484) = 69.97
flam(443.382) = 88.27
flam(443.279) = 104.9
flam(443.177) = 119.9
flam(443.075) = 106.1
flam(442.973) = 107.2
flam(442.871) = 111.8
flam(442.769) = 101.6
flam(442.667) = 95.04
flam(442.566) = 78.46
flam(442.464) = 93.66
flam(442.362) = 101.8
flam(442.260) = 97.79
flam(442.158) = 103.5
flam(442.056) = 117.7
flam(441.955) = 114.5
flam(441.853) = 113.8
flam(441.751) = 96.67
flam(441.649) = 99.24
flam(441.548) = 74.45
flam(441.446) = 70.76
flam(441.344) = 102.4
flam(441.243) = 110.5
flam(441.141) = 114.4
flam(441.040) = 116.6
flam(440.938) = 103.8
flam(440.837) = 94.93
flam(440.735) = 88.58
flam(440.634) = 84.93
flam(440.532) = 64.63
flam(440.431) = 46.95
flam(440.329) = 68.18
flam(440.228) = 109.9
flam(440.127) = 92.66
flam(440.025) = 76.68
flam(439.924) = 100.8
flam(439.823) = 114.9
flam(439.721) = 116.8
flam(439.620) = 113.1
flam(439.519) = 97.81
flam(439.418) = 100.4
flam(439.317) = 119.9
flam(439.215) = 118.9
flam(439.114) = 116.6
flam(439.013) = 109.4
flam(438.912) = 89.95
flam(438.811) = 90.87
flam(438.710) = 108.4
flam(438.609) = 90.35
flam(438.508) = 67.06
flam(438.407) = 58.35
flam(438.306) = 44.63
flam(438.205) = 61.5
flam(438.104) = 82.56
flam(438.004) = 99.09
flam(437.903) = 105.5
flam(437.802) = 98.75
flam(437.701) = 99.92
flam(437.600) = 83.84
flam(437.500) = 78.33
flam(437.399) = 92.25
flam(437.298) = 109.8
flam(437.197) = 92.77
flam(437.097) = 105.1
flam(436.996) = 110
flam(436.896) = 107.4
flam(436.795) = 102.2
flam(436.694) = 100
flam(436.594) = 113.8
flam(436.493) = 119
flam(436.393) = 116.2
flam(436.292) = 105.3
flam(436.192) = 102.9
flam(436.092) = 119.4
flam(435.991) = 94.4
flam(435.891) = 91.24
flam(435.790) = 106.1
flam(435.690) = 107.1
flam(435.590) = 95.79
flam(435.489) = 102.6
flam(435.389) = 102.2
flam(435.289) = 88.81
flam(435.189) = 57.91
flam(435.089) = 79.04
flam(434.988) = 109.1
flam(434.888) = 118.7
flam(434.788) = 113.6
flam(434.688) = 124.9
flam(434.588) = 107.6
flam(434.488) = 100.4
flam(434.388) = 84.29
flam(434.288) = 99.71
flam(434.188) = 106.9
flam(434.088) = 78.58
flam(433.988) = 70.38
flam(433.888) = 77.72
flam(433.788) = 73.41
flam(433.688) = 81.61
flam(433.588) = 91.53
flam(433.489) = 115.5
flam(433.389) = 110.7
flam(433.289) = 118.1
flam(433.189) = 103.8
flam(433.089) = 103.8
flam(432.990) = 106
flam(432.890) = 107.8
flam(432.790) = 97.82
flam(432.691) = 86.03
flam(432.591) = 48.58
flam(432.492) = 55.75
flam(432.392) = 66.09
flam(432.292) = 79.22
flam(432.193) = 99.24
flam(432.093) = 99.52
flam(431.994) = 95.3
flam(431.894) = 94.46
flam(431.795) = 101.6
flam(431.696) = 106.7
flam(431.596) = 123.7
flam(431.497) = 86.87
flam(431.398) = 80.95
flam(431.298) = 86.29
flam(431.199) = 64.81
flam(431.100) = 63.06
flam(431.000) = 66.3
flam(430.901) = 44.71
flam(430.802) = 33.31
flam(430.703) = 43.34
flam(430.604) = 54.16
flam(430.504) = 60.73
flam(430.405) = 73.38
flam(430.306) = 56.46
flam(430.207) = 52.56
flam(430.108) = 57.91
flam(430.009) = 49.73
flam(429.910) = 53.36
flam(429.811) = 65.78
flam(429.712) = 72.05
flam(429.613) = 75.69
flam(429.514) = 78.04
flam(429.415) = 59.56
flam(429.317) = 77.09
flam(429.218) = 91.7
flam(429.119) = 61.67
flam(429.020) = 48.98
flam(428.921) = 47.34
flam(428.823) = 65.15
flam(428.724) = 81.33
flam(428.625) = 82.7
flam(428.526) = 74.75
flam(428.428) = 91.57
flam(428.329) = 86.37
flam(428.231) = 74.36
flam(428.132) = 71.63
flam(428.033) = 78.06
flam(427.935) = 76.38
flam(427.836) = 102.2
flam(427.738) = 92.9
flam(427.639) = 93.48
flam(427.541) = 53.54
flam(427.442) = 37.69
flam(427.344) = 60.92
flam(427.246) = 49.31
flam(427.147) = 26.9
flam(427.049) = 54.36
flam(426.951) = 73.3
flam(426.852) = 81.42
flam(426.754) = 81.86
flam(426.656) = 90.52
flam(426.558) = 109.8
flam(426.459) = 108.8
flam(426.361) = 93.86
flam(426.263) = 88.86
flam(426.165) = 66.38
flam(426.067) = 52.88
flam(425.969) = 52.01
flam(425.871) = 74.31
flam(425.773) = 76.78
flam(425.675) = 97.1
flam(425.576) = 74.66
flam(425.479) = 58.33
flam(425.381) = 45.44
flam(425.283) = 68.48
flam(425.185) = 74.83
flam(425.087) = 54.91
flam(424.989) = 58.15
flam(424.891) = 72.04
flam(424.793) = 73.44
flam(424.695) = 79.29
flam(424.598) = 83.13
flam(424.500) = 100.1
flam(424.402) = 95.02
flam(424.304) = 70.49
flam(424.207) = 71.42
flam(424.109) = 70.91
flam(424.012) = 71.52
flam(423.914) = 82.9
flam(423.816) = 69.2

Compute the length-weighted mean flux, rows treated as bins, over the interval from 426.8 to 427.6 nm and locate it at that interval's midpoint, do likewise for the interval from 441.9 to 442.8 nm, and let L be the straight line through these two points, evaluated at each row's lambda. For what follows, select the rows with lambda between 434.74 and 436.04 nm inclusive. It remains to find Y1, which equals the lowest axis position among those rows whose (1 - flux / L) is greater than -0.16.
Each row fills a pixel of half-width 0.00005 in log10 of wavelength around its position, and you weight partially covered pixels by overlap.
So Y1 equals 435.089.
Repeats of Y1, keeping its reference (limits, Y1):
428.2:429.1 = 428.823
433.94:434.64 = 433.988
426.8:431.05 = 427.049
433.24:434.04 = 433.688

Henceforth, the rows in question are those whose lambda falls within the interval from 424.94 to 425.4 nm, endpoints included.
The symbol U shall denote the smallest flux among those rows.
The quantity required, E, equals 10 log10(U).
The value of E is 16.6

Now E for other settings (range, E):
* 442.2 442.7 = 18.9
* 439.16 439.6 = 19.9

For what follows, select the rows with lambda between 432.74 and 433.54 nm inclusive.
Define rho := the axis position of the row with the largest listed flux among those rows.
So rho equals 433.289 nm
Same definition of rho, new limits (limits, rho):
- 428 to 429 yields 428.428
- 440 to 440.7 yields 440.228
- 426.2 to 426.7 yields 426.558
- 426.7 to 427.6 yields 426.754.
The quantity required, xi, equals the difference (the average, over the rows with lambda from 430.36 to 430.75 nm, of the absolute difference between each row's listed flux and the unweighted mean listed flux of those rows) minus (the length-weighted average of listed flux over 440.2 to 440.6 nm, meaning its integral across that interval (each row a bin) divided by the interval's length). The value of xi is -62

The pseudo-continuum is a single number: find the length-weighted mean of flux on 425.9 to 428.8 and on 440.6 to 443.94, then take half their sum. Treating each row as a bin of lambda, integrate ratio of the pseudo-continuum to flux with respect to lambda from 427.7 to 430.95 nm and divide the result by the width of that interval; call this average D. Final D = 1.38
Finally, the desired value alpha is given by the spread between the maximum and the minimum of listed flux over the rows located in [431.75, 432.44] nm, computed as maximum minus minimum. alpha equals 35.5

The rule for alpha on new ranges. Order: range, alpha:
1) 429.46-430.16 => 28.3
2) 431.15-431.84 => 58.9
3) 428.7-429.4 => 44.4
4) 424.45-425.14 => 45.2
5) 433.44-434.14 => 45.1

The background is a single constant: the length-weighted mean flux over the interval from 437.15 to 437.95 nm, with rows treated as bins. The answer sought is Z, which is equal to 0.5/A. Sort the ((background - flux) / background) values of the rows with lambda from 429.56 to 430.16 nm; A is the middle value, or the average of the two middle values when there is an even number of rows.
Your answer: 1.4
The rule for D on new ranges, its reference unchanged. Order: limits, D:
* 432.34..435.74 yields 0.98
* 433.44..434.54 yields 1.01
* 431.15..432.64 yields 1.09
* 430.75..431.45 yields 1.54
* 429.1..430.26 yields 1.37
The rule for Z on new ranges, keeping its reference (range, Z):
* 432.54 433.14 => -8.2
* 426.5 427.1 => 3.6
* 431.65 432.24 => -10.9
